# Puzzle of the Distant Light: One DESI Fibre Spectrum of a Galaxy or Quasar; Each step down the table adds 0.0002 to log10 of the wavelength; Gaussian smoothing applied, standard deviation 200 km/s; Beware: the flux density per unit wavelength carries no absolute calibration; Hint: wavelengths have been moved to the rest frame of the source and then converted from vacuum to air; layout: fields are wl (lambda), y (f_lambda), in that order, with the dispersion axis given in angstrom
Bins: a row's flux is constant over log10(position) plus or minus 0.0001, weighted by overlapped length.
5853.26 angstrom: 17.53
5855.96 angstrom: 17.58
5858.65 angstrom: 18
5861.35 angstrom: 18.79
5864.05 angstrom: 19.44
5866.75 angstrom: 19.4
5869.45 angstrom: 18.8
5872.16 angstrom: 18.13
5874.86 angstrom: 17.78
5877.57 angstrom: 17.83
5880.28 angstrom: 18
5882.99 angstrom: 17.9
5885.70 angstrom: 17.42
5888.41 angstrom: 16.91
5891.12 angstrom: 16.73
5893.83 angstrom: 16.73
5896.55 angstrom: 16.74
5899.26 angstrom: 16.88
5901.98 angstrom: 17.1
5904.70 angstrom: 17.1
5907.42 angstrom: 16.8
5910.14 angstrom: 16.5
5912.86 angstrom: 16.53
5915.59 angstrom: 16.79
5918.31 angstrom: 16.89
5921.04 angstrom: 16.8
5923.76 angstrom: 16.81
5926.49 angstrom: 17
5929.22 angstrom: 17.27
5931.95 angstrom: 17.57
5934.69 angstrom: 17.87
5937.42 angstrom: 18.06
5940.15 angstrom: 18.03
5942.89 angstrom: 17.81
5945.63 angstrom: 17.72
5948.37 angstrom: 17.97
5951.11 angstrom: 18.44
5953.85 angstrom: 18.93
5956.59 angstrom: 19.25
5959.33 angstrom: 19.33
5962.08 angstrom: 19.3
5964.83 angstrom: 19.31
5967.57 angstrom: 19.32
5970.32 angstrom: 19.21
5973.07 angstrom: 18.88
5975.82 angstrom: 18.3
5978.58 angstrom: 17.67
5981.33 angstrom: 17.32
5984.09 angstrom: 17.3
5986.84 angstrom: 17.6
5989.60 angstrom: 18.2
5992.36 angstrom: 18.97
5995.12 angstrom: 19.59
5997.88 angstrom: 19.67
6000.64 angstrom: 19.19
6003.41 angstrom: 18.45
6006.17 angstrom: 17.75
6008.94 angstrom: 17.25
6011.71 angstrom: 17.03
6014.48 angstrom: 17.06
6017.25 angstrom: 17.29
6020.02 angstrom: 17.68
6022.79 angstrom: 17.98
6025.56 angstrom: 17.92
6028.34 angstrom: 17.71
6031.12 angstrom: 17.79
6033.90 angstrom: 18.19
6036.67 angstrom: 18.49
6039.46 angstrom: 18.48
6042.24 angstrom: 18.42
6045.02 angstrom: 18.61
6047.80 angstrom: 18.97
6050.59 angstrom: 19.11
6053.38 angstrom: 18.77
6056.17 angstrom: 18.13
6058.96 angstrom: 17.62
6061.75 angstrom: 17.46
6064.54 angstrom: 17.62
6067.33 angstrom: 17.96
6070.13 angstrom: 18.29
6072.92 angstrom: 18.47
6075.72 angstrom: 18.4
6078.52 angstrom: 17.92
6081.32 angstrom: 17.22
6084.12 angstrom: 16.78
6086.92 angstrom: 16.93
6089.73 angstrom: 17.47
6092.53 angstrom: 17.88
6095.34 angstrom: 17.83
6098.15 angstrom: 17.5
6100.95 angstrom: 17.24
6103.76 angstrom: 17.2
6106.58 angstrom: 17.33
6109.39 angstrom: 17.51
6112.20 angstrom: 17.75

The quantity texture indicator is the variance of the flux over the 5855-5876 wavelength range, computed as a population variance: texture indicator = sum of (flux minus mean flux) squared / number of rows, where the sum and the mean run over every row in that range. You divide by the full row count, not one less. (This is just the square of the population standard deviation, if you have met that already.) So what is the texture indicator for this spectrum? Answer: 0.45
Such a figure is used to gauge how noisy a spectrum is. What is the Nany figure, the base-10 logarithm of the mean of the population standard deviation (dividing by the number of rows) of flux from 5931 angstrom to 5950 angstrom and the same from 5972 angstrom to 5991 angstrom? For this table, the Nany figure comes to -0.45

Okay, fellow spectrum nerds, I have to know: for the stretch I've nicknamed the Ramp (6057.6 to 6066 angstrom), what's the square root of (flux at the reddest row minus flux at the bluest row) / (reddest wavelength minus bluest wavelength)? 0.00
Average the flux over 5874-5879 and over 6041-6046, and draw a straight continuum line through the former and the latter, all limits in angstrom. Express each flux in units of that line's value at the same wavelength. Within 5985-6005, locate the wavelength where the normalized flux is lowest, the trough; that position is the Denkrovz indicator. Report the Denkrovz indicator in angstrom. 5986.84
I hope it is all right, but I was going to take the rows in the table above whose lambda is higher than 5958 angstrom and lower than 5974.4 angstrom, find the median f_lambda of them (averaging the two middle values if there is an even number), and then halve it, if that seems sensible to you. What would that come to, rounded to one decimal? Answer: 9.7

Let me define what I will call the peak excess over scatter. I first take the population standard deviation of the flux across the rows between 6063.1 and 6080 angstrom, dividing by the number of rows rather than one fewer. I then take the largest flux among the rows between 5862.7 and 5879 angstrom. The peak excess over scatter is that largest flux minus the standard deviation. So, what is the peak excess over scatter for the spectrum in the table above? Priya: 19.1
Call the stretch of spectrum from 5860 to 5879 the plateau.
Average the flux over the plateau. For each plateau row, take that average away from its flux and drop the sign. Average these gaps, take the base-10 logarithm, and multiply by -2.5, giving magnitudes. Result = 0.58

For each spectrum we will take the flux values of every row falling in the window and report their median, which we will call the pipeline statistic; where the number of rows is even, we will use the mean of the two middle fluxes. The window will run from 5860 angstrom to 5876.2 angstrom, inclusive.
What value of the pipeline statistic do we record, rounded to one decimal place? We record 18.8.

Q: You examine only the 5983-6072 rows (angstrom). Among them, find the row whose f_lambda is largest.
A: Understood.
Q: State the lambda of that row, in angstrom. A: 5997.88 angstrom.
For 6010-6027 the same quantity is 6022.79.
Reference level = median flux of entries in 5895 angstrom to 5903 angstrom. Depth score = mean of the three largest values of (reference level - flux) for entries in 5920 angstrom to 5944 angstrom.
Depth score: 0.0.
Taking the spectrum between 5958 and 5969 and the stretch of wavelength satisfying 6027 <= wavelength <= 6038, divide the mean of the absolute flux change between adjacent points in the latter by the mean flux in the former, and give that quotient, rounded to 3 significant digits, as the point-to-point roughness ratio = 0.0135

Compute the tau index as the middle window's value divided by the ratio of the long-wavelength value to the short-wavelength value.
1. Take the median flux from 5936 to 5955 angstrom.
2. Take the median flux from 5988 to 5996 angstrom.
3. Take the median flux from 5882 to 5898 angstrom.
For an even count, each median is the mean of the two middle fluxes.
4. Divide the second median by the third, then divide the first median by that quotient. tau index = 16.0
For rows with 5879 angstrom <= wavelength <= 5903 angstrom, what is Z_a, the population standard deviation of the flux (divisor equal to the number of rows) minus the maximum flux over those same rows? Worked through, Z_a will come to -17.5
